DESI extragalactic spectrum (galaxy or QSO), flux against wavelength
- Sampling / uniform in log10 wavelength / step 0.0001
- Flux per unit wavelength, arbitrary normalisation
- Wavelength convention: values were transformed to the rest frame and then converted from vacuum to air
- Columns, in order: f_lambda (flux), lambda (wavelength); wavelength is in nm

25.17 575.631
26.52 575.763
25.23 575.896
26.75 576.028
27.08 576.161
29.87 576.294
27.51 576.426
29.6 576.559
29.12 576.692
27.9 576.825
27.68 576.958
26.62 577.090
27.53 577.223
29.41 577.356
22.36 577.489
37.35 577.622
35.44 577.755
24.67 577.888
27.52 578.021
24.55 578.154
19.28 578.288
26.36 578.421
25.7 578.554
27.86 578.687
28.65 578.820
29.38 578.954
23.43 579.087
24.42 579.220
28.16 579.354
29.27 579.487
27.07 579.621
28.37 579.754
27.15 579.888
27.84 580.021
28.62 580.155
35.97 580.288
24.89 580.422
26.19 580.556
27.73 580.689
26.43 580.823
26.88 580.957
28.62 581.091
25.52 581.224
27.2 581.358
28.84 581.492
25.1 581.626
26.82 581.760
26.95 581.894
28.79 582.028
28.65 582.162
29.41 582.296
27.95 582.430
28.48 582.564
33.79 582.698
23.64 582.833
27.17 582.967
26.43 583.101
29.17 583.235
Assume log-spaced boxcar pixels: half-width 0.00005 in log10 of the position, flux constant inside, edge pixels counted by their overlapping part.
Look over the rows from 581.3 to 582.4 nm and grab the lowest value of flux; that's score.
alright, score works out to 25.1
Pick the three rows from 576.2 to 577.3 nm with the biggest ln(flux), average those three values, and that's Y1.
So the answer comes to 3.39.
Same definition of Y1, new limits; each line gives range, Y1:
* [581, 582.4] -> 3.37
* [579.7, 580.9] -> 3.43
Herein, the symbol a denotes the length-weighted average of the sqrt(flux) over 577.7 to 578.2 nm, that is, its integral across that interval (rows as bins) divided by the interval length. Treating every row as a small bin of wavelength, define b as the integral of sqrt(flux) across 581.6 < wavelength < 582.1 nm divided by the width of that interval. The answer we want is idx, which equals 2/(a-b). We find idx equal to 25.5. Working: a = 5.28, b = 5.202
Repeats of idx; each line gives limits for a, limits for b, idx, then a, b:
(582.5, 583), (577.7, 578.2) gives 74.0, 5.31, 5.281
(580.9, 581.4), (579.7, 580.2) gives -25.4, 5.20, 5.283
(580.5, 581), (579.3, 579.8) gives -14.9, 5.18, 5.315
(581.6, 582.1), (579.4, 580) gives -22.5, 5.20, 5.291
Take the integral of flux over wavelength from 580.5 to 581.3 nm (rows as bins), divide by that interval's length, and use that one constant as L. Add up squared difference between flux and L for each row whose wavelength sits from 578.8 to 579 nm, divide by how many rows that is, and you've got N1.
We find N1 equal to 4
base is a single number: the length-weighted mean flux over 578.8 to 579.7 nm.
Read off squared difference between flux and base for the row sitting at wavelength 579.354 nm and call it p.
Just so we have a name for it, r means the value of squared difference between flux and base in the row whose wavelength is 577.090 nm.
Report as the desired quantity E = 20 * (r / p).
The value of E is 5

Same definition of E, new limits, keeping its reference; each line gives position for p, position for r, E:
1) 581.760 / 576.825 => 124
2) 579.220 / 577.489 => 62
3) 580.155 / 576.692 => 36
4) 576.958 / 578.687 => 35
